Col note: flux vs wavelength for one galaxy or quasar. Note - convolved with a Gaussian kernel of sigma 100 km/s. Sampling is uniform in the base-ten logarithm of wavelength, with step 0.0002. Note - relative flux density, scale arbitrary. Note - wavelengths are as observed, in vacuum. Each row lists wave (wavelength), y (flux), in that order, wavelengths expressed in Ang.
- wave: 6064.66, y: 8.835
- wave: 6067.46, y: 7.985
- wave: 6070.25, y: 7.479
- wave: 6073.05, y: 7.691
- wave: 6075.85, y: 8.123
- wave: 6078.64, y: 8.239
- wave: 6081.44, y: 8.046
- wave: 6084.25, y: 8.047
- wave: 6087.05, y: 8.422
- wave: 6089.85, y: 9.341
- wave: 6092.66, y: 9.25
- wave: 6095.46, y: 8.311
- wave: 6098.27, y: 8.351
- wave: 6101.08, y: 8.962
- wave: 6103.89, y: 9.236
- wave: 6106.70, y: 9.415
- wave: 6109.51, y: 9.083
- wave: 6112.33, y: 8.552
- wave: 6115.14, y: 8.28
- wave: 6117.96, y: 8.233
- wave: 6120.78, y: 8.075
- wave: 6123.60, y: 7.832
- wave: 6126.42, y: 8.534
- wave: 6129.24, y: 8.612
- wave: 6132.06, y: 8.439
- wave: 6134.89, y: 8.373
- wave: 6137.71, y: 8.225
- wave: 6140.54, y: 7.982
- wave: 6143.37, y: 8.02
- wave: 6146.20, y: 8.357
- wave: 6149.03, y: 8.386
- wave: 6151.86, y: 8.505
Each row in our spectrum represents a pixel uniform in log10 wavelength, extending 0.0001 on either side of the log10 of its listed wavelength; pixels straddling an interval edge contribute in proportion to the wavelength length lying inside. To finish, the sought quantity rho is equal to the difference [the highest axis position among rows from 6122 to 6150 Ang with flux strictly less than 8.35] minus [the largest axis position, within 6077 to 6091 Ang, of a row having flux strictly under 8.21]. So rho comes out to 59.1 Ang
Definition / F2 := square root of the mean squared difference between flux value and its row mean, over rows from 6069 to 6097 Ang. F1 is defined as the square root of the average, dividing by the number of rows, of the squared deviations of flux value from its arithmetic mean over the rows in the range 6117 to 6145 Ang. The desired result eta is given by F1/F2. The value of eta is 0.4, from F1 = 0.24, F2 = 0.57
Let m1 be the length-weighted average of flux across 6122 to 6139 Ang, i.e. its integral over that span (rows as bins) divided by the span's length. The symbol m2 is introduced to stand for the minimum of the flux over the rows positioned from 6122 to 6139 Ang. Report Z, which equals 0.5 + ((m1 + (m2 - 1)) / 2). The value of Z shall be 8.1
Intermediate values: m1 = 8.3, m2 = 7.832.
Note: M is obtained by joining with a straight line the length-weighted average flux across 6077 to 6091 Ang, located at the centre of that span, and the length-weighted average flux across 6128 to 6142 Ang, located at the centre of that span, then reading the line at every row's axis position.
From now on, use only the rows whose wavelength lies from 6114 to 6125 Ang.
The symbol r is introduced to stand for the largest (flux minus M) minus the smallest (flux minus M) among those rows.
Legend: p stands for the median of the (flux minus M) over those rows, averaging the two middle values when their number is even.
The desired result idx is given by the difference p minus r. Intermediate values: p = -0.19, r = 0.43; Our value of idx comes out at -0.63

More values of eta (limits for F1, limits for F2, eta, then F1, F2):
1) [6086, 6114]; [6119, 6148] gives 1.7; 0.42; 0.25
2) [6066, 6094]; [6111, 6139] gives 2.5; 0.57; 0.23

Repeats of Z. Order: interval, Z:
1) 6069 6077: 7.6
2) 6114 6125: 8.0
